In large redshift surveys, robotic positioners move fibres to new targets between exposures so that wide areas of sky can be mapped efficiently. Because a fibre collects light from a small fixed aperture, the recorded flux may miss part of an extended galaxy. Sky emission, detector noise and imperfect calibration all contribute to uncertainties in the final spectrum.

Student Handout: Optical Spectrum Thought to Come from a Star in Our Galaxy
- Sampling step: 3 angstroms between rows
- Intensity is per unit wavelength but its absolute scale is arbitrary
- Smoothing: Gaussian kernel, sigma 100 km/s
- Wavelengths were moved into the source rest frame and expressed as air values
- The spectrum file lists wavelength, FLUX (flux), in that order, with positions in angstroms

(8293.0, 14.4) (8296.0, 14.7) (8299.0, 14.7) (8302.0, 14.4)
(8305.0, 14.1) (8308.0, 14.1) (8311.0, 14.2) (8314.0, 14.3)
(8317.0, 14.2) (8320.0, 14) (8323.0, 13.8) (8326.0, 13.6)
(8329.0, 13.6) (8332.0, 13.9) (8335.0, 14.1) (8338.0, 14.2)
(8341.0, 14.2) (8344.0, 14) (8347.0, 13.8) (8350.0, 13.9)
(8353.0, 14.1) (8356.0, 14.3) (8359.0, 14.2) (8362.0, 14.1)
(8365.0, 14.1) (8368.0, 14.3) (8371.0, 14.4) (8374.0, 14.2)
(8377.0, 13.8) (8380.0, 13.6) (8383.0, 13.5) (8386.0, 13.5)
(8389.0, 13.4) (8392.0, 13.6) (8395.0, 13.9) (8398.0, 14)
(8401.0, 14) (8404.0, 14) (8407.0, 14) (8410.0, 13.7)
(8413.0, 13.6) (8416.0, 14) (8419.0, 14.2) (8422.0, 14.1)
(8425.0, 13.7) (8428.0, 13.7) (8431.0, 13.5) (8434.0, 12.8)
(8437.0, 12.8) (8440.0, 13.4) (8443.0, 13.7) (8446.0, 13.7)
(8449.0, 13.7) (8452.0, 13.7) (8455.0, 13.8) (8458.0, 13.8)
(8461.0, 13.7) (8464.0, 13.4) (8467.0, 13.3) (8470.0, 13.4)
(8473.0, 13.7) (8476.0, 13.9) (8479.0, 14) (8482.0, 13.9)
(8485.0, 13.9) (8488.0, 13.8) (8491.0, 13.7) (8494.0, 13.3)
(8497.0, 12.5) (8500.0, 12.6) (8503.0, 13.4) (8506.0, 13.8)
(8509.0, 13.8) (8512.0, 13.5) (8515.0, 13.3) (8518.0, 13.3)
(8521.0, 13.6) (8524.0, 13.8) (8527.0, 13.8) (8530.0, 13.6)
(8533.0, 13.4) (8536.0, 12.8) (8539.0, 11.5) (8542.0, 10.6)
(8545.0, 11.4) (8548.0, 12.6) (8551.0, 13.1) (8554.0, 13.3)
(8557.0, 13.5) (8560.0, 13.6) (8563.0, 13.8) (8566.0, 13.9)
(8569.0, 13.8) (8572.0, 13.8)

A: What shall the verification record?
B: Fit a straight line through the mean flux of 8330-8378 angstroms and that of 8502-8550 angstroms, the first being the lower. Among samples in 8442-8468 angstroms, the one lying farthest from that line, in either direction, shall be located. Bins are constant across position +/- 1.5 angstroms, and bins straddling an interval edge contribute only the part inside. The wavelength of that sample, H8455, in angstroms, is 8458.0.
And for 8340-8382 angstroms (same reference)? 8371.0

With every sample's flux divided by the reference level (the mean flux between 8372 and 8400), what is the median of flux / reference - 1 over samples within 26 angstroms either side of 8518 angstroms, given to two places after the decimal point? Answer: -0.02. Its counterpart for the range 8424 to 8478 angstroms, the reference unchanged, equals 0.00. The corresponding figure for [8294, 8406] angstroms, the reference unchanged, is 0.03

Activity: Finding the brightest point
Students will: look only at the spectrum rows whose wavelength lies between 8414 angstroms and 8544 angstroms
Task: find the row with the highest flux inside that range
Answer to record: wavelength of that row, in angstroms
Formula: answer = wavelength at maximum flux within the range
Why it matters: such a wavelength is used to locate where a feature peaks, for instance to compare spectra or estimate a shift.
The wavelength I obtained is 8419.0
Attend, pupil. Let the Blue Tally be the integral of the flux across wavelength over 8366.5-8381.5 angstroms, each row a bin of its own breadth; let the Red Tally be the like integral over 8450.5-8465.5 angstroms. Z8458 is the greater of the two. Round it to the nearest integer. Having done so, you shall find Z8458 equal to 211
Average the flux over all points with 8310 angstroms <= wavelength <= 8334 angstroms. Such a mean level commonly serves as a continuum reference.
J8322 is 13.9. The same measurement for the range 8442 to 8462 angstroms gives 13.7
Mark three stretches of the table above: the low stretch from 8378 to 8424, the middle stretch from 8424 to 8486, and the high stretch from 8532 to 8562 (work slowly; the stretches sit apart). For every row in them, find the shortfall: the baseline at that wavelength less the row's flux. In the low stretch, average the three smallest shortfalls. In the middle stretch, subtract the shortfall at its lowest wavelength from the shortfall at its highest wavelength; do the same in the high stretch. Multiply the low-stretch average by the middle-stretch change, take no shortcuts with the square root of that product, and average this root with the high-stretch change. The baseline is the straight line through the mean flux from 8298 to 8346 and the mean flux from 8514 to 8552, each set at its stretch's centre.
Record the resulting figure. 0.11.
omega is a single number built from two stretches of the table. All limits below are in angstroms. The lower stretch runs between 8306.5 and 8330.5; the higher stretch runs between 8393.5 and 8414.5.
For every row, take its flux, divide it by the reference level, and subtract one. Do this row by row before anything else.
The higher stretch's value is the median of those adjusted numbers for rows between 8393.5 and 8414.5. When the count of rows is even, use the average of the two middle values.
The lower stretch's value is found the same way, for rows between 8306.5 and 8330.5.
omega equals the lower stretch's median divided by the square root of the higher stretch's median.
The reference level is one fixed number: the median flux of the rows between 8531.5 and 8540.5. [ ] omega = 0.319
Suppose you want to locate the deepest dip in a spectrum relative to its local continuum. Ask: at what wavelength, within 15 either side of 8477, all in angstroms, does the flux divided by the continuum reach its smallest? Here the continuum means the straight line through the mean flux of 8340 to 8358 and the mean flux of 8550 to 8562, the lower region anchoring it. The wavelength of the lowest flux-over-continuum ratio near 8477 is 8467.0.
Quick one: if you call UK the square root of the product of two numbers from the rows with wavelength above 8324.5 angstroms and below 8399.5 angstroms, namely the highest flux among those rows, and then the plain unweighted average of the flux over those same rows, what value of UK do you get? 14.2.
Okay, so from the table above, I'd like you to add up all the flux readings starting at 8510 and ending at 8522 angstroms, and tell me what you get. 53.7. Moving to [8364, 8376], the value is 57.0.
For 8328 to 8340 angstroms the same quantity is 55.8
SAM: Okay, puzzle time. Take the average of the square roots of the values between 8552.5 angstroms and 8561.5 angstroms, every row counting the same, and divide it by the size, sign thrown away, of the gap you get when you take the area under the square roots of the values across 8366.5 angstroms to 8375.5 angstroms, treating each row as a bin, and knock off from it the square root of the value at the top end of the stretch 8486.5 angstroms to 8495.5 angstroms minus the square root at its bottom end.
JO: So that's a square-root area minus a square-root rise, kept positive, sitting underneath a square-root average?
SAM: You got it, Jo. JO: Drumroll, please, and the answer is 0.1076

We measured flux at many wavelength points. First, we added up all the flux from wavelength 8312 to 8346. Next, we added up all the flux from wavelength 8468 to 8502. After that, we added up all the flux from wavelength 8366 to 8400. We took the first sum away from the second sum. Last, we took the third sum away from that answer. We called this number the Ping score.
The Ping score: -157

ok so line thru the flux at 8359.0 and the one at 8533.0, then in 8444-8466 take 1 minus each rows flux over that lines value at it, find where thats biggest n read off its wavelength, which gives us 8464.0 angstroms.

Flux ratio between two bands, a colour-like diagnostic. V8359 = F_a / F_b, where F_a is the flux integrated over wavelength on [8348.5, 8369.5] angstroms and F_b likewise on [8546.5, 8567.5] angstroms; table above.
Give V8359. 1.06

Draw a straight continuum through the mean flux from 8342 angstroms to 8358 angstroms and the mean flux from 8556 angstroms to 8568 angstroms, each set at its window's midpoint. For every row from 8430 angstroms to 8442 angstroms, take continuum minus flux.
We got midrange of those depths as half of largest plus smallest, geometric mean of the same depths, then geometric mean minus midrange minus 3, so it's -3.05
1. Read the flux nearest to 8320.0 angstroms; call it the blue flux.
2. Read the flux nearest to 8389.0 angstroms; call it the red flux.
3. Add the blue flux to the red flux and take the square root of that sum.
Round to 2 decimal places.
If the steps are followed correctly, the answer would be 5.23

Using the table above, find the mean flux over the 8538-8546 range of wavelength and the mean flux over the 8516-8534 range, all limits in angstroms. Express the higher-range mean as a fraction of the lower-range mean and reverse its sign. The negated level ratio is -0.82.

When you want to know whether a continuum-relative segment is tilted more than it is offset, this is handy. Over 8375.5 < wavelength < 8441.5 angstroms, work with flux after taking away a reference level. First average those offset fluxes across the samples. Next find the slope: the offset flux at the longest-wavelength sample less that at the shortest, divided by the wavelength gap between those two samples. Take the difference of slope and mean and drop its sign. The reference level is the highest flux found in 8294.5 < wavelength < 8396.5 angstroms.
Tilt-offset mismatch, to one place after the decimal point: 1.0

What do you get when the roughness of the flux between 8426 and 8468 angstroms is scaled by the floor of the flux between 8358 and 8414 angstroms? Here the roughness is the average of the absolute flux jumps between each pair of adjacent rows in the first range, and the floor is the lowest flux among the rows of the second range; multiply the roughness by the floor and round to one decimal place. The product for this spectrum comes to 2.5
